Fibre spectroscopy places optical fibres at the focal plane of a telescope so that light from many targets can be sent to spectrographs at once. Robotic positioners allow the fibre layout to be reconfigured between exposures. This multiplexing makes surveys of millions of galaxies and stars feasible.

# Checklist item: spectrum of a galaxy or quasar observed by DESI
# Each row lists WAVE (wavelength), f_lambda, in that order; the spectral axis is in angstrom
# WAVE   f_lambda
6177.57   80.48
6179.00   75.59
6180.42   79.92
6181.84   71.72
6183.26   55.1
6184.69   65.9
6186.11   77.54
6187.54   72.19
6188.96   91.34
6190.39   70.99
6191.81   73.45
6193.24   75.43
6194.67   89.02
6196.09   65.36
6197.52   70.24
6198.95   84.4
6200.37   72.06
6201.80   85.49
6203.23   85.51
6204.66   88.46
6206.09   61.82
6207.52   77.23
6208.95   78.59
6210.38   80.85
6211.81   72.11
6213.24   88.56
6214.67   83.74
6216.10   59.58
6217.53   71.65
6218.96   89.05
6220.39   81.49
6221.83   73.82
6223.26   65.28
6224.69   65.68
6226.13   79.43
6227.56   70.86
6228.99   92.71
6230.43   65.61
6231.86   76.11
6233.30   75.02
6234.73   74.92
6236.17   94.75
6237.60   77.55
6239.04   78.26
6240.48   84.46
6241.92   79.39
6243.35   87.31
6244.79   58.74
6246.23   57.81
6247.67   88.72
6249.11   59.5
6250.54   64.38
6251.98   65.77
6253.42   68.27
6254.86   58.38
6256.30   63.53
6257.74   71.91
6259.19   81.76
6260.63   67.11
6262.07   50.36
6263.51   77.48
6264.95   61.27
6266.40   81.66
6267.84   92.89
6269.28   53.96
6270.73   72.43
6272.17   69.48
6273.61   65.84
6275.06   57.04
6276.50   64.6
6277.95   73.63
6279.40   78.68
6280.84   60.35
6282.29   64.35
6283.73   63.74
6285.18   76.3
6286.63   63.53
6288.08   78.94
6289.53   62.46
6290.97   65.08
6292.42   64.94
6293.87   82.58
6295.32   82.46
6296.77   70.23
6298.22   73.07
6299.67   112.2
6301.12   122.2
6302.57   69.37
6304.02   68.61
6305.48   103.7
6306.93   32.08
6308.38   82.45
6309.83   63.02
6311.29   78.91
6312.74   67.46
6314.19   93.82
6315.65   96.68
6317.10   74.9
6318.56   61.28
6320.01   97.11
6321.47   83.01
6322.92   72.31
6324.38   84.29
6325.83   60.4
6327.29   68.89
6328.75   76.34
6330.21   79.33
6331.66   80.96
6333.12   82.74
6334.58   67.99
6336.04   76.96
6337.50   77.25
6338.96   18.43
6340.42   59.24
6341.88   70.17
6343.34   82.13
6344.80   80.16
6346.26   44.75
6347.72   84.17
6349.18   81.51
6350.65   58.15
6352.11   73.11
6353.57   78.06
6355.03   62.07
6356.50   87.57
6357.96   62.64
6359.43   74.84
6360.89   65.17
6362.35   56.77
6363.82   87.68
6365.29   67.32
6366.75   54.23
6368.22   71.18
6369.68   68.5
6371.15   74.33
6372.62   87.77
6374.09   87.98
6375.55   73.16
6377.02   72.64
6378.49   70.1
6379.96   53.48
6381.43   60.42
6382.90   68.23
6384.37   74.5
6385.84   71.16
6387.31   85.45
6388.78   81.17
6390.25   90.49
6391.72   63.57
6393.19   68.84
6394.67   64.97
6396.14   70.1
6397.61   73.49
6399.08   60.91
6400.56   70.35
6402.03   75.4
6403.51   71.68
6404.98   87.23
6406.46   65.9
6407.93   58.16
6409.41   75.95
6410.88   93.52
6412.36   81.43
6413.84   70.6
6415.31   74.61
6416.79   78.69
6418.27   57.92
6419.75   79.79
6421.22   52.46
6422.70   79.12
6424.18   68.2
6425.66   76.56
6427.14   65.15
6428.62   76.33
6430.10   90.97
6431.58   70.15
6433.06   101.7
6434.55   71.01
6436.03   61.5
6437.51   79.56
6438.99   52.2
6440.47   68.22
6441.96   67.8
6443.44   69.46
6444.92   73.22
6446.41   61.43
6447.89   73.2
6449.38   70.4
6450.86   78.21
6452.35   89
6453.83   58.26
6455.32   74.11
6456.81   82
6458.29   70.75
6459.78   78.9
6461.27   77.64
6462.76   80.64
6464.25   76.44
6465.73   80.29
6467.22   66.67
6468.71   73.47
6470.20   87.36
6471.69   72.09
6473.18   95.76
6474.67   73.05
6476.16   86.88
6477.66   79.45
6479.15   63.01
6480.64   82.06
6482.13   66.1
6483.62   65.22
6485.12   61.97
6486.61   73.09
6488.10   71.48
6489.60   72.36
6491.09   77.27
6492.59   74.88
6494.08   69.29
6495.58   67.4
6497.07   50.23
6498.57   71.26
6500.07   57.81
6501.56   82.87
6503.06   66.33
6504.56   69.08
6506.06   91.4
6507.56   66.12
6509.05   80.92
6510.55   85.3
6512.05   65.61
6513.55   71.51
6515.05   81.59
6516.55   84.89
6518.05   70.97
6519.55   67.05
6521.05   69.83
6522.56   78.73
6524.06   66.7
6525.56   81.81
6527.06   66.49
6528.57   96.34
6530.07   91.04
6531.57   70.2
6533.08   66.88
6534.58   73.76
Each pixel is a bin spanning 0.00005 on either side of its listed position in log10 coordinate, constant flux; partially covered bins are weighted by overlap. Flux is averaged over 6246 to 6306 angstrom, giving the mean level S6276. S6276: 72.2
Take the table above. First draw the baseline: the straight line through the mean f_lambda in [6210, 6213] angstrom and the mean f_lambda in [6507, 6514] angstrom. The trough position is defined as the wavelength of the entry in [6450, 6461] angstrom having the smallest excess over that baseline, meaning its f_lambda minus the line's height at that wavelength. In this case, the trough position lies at 6453.83 angstrom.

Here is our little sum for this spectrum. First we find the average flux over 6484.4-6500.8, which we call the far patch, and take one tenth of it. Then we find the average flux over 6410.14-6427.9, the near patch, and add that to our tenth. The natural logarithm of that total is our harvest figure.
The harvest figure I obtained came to 4.38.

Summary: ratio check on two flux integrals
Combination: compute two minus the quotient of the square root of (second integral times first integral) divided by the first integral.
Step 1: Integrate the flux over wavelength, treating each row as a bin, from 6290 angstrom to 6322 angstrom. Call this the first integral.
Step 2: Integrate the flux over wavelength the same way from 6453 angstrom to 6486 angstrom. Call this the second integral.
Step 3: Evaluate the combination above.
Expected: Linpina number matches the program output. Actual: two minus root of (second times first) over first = 1.01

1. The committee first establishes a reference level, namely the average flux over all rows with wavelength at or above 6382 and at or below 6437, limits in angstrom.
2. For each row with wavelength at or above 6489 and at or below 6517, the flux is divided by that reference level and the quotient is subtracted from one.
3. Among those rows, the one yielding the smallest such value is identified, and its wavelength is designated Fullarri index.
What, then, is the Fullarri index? 6506.06 angstrom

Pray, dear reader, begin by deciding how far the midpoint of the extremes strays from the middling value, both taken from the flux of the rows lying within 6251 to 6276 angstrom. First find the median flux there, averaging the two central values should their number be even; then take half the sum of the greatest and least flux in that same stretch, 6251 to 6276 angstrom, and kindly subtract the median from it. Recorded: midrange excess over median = 4.5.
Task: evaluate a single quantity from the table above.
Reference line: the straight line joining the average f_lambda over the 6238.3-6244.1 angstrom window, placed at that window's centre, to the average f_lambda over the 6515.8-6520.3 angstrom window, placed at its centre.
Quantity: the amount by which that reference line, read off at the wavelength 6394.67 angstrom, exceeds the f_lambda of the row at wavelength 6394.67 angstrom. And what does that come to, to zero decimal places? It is 13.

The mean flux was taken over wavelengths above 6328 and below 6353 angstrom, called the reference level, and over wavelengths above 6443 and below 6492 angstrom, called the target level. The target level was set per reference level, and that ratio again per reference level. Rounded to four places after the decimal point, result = 0.0151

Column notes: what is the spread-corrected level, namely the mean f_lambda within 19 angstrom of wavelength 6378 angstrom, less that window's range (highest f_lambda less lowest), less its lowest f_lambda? -19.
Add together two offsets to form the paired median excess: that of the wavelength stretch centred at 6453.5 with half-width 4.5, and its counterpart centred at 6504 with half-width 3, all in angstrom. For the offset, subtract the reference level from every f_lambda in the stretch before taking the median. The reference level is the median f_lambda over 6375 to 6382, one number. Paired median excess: 12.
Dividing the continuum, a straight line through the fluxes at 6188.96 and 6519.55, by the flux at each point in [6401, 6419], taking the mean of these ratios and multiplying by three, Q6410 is 3.09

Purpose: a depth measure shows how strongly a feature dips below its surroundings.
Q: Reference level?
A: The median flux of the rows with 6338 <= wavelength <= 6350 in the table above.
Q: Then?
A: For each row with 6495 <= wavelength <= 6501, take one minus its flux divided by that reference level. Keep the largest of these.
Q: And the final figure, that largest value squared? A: 0.11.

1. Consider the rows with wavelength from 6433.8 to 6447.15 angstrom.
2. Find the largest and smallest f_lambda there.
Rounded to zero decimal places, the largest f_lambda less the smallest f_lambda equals 27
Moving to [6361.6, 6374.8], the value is 34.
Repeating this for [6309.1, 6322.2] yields 36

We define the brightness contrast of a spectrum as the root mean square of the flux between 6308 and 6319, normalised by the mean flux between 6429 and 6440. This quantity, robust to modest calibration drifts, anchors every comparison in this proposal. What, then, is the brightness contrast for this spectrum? 1.04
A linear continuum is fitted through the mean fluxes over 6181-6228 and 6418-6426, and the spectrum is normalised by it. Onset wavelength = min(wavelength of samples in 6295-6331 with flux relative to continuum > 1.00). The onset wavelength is 6295.32 angstrom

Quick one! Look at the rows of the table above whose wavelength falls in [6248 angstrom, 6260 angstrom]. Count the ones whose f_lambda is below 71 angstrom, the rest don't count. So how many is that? 6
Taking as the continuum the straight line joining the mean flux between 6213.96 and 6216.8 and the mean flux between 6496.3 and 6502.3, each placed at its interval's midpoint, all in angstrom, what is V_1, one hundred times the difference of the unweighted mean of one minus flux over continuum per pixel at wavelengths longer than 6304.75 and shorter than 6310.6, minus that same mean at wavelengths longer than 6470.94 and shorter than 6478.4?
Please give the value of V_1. 22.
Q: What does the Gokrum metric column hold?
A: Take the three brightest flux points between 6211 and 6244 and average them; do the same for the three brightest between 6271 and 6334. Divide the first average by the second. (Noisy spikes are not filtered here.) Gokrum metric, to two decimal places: 0.82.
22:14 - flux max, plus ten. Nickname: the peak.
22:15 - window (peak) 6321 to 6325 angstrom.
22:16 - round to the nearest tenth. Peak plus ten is 94.3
